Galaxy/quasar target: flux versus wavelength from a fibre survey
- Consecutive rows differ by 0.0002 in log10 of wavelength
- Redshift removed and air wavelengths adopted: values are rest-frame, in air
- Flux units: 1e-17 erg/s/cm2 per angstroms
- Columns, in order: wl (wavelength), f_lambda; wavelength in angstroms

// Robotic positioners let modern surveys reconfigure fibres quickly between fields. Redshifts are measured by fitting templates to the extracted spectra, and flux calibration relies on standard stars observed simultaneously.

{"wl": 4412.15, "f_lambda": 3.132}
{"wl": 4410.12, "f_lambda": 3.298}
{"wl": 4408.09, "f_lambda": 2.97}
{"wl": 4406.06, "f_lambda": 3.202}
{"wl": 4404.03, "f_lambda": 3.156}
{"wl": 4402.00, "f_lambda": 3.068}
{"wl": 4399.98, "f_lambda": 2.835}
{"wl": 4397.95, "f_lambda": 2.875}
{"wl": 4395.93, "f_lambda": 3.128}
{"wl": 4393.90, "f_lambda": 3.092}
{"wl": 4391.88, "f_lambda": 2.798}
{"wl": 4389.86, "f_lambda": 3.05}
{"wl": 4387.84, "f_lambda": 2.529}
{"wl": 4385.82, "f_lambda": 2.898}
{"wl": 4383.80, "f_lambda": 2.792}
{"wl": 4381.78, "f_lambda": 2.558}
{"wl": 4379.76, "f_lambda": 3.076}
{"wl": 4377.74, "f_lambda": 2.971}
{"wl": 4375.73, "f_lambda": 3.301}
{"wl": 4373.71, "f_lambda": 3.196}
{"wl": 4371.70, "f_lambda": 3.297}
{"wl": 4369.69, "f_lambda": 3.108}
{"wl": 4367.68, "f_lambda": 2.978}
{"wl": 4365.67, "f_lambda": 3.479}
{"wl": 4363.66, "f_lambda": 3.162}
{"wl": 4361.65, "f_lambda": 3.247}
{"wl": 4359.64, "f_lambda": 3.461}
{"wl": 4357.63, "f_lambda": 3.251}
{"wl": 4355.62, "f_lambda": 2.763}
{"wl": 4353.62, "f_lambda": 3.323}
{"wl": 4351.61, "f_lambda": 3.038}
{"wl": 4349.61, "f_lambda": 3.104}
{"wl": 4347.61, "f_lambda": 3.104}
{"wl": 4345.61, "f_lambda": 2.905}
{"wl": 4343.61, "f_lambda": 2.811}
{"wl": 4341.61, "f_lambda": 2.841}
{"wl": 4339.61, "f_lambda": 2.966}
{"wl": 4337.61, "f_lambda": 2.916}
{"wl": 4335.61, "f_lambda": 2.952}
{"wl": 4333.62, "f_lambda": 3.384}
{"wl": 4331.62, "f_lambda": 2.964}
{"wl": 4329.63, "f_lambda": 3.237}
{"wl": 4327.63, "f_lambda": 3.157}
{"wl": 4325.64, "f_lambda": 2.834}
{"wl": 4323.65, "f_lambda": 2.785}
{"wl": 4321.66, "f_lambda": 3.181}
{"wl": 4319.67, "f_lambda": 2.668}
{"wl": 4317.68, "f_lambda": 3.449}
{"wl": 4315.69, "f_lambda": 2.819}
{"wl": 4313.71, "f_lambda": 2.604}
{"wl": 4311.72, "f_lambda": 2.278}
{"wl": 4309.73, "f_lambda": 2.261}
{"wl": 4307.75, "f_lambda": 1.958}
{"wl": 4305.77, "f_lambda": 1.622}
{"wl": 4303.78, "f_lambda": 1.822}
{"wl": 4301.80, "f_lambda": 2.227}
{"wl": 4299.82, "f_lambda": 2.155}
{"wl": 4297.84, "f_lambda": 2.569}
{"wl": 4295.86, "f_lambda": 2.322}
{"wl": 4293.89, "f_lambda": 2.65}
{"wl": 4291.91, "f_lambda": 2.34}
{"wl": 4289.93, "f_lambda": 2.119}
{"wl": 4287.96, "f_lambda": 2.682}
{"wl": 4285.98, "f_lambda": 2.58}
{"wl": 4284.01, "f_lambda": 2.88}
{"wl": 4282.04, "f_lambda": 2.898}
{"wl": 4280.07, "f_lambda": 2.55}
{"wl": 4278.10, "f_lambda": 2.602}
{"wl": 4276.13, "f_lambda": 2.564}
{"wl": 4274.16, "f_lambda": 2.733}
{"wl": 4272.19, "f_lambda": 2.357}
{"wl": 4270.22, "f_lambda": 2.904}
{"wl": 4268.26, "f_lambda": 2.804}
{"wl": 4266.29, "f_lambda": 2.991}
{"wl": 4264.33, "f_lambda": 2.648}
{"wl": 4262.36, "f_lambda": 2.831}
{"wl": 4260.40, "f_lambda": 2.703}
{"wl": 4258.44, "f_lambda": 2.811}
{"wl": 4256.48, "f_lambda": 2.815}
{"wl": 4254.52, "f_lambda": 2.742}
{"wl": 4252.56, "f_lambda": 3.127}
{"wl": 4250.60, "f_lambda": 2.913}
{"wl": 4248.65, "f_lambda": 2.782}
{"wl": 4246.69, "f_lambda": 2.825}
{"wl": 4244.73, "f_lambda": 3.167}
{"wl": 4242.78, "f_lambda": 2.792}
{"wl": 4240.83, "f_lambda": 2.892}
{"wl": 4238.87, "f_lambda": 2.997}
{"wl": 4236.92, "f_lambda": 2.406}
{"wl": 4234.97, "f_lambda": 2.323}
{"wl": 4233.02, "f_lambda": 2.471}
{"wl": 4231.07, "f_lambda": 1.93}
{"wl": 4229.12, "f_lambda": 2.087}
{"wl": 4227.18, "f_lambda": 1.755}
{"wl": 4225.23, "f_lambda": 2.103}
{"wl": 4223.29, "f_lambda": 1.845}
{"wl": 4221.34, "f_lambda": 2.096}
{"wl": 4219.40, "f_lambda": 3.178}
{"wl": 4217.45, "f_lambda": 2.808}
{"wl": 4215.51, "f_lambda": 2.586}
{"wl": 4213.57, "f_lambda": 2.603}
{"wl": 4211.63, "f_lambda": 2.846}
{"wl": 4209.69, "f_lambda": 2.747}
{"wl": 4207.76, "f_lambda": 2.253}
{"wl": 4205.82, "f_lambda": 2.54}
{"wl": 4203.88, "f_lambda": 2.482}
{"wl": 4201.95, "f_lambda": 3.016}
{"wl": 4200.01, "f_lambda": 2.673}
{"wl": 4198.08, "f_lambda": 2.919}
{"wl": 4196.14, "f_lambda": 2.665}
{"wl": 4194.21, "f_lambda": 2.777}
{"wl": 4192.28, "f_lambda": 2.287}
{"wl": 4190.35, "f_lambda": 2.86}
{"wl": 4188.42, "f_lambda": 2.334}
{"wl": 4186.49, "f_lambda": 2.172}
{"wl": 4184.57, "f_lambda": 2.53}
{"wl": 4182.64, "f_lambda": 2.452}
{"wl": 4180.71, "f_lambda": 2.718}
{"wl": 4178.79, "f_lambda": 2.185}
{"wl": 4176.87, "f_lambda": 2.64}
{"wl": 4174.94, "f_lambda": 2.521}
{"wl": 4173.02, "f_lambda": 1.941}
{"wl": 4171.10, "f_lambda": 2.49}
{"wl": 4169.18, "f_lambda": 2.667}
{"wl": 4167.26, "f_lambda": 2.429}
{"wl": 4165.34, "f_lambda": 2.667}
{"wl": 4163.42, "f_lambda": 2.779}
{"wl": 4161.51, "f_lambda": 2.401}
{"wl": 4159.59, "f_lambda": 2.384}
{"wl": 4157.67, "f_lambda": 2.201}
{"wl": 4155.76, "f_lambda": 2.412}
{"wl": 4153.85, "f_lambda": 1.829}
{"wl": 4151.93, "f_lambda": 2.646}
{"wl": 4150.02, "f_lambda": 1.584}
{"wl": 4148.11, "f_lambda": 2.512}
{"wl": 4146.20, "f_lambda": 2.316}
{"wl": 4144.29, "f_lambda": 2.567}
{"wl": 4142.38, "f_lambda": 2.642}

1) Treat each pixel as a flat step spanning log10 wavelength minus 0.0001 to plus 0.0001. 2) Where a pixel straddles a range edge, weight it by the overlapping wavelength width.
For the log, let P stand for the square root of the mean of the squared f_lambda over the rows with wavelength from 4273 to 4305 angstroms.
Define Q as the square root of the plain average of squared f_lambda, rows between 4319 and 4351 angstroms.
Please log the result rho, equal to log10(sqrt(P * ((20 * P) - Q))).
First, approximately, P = 2.50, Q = 2.99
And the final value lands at 1.03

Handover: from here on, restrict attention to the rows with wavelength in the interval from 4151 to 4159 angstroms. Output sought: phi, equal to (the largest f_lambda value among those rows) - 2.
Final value 0.6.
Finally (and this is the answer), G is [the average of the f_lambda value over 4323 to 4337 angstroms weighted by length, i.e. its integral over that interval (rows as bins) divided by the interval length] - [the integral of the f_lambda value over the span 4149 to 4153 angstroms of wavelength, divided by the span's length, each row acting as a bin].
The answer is 0.9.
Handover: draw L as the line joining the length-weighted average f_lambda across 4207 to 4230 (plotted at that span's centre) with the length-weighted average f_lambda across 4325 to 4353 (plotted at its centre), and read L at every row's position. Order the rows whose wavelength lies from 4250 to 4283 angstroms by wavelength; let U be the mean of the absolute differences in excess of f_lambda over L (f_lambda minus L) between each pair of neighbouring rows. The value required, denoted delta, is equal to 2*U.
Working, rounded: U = 0.20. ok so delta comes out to 0.41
